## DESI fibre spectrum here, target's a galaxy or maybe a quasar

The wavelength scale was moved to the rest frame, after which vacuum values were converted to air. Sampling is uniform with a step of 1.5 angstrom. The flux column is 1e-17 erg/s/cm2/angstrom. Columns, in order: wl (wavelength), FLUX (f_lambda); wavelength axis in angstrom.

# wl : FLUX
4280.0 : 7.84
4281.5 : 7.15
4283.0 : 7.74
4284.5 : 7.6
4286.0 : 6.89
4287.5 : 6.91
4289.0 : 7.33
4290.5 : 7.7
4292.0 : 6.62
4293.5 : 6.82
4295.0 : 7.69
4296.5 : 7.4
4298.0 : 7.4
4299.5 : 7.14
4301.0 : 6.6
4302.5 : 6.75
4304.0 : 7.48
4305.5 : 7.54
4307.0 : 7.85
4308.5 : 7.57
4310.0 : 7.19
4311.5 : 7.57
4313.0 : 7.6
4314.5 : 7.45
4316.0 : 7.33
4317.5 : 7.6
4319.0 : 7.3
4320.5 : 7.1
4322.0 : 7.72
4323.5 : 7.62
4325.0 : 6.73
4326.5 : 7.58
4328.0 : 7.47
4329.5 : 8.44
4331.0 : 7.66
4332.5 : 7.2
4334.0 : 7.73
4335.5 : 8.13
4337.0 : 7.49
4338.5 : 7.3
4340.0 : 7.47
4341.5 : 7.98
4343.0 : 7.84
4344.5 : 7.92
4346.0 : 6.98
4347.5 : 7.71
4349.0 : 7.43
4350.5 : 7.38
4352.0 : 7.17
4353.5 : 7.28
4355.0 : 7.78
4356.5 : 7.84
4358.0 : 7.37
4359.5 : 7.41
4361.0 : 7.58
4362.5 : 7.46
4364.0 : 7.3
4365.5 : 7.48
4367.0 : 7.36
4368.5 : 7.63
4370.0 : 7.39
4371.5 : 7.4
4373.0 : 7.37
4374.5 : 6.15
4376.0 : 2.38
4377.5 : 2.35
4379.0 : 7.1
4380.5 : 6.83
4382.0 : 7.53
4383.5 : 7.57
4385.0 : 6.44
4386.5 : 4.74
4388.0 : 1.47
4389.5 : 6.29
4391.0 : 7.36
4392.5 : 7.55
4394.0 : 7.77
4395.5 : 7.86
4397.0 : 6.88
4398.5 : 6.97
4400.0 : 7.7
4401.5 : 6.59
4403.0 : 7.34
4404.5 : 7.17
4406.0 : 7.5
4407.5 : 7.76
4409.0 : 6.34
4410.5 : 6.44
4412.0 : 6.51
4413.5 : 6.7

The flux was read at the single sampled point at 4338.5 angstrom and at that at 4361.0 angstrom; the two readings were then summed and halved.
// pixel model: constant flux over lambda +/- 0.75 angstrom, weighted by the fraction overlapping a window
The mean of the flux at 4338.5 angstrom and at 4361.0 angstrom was 7.44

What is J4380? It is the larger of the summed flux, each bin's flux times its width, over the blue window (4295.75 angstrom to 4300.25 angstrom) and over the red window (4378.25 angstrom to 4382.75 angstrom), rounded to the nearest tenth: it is 32.9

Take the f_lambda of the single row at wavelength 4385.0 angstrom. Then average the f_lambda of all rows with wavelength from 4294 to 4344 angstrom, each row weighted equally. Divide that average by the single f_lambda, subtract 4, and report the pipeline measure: -2.84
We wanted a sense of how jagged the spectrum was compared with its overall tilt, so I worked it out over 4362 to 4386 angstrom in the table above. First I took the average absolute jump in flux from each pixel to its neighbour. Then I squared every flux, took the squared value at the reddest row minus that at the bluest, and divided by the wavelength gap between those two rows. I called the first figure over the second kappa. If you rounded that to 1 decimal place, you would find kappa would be -1.4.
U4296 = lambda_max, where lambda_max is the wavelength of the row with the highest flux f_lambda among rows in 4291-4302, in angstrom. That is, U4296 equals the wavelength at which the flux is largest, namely 4295.0 angstrom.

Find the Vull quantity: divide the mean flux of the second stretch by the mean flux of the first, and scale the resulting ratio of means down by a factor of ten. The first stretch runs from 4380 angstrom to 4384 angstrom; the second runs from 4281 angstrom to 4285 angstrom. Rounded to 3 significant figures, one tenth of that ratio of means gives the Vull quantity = 0.103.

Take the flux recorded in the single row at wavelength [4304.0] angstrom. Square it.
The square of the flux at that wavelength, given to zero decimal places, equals 56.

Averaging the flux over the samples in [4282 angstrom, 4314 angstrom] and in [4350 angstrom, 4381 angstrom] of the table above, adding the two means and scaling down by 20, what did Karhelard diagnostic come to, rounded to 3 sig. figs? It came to 0.708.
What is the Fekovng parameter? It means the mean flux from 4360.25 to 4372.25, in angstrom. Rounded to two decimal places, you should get 7.45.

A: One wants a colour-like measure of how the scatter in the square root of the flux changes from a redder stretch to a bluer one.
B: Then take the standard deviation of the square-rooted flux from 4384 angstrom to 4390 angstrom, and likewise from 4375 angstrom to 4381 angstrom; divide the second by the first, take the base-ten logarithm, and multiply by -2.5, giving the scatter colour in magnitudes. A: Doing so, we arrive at 0.0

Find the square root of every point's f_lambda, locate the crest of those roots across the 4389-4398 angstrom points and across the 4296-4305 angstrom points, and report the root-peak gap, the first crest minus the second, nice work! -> 0.069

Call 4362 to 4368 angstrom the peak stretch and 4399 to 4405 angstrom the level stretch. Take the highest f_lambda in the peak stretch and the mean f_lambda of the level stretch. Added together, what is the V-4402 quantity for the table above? 14.7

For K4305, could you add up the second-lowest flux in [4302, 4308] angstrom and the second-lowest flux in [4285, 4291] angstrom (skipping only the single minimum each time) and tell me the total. 14.4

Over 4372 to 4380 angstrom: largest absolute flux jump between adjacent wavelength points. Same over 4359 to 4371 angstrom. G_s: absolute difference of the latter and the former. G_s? 4.48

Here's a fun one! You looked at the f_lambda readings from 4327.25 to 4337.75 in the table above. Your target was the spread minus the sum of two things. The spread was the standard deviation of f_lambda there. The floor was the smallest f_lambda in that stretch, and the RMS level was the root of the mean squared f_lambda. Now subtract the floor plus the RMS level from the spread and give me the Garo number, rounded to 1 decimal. -14.5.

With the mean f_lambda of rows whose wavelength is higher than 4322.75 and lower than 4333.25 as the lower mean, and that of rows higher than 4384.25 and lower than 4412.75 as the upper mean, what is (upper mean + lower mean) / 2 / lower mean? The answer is 0.94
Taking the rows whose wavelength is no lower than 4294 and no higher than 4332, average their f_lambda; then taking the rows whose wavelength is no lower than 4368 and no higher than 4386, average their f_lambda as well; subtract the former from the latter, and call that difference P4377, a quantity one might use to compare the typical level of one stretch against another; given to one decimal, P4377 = -1.1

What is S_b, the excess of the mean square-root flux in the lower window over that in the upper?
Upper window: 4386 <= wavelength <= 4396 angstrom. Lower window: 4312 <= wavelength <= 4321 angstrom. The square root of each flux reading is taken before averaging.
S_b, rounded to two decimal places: 0.30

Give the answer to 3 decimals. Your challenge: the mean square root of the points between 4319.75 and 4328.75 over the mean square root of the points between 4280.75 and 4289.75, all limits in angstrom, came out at 1.007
